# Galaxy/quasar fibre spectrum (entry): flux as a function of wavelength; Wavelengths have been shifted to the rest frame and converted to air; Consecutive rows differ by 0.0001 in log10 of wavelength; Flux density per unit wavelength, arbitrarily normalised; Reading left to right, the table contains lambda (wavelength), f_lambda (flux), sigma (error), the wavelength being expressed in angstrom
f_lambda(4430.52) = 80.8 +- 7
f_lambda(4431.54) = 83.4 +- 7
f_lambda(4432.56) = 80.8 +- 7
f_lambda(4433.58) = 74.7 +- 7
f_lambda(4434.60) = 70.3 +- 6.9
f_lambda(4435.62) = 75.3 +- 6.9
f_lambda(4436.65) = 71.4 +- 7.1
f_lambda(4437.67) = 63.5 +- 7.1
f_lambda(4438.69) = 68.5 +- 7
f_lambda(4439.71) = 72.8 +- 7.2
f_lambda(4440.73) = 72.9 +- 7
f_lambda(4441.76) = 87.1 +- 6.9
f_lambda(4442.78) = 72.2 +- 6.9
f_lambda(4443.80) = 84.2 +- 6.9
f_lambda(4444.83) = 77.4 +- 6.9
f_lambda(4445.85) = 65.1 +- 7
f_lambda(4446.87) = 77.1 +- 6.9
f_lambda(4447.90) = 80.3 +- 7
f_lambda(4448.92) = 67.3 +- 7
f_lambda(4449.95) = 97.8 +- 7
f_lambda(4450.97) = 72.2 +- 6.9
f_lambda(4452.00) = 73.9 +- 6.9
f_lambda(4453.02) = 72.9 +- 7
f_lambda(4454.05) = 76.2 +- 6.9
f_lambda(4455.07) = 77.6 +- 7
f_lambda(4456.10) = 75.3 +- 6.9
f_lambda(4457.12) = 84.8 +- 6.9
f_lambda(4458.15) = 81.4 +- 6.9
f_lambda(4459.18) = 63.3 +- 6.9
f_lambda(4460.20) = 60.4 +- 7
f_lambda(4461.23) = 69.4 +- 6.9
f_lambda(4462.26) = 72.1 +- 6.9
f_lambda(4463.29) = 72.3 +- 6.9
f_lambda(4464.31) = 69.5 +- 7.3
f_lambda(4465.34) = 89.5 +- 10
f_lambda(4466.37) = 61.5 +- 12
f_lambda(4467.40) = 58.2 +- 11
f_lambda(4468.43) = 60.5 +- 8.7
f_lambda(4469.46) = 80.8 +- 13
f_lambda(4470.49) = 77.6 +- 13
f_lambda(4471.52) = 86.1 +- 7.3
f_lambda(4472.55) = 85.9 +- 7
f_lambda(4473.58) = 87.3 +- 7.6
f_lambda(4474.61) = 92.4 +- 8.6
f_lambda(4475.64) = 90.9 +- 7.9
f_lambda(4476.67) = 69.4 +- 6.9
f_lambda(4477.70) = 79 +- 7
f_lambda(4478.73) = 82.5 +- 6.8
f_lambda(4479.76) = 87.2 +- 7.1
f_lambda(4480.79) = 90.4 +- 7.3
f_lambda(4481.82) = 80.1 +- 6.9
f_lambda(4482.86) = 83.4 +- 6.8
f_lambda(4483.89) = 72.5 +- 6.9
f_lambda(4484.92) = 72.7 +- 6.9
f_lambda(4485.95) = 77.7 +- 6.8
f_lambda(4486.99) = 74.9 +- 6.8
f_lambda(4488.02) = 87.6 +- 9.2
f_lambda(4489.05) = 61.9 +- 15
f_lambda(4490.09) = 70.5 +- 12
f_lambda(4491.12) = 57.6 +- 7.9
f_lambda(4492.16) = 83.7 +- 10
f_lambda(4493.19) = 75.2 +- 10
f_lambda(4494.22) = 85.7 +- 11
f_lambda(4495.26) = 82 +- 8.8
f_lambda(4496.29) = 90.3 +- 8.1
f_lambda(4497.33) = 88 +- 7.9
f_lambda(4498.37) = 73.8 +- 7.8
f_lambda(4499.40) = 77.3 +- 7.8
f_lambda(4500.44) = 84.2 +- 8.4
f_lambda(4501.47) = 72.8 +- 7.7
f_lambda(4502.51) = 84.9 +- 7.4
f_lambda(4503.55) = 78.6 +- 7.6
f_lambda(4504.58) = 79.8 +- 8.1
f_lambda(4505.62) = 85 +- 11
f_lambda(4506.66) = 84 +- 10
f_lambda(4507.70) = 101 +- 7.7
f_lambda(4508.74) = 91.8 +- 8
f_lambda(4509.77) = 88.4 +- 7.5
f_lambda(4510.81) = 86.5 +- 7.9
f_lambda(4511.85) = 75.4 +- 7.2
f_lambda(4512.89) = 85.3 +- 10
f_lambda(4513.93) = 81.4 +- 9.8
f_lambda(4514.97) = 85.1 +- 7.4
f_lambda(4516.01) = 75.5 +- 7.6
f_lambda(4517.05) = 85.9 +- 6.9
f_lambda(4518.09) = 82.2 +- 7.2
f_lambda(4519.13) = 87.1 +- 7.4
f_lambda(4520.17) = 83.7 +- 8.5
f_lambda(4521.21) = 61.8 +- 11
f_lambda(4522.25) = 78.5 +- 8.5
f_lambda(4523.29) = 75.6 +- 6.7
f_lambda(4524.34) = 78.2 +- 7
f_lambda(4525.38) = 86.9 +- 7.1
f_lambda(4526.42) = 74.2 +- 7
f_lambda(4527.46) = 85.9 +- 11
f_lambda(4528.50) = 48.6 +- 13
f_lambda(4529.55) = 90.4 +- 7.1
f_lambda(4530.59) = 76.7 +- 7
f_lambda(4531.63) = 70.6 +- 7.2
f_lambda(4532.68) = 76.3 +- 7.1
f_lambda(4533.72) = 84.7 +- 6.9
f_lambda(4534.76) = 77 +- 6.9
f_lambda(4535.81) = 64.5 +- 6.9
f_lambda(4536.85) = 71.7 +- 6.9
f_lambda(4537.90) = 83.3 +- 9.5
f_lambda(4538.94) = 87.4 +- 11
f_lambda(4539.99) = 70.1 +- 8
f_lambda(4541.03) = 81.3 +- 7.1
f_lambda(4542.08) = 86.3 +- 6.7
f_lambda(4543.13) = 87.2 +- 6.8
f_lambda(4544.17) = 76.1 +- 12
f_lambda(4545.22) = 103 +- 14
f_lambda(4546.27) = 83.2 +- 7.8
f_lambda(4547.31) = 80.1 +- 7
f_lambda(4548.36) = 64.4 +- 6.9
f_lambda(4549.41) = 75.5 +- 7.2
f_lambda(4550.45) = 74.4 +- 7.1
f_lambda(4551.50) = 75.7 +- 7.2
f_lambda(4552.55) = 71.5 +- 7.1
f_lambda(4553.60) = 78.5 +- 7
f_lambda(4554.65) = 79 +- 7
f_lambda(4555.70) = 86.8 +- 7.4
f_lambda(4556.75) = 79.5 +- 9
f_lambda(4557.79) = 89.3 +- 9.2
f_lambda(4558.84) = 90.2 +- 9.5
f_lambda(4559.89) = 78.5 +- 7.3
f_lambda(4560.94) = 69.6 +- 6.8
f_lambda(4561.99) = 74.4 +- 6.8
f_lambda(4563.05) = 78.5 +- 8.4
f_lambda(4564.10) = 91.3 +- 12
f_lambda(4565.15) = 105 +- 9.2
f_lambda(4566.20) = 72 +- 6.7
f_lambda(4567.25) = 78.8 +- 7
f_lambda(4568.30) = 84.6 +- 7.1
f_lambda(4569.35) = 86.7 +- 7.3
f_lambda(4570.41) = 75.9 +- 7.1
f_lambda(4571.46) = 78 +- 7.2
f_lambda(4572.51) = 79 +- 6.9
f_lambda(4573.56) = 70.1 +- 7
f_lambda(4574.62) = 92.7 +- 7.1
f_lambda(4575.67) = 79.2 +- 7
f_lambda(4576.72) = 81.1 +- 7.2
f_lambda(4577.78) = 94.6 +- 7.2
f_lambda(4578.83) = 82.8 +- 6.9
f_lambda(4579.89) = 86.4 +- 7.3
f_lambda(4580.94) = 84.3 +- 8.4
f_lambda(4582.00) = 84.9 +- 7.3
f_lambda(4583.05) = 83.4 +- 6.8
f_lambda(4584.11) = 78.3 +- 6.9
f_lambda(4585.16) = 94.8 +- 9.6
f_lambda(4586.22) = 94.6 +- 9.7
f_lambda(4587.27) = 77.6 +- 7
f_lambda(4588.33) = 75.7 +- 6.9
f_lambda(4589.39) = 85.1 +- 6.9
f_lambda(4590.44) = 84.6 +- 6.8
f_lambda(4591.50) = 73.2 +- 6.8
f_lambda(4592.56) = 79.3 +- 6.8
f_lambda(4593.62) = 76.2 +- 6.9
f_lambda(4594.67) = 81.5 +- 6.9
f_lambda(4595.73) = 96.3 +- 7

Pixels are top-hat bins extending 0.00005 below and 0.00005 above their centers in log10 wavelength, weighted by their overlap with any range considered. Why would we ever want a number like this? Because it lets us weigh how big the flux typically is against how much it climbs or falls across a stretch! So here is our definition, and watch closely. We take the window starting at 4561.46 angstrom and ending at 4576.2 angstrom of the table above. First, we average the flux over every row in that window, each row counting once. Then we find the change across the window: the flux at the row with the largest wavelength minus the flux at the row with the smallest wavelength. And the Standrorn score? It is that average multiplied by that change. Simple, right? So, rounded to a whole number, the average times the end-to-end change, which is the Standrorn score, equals 393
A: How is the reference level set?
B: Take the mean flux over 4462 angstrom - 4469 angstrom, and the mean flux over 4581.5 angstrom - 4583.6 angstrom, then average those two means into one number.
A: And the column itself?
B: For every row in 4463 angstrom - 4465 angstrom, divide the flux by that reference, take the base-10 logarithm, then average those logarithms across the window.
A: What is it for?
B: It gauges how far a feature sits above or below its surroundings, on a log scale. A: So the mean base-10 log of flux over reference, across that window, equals -0.03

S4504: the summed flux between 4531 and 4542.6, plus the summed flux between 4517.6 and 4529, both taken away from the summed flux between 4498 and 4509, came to -783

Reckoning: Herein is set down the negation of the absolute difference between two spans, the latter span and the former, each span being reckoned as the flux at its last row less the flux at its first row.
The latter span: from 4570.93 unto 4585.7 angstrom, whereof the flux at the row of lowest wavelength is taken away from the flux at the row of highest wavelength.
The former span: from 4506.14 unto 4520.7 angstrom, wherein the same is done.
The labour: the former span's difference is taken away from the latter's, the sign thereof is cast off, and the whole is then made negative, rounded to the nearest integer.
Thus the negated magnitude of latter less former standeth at -17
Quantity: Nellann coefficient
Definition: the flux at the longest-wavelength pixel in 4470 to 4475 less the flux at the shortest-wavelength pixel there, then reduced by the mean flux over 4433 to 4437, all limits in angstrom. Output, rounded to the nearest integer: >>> -58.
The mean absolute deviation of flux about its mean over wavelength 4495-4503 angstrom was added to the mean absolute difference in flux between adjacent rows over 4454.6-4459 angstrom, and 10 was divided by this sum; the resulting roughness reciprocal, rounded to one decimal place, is 1.0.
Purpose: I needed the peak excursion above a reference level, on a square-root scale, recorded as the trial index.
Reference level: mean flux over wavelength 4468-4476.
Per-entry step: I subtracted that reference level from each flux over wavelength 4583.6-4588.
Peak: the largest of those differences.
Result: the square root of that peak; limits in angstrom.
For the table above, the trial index 3.5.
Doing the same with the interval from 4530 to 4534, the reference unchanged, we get 1.4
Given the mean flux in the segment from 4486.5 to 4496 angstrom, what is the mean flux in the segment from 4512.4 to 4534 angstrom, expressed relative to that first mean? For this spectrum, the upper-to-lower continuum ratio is 1.04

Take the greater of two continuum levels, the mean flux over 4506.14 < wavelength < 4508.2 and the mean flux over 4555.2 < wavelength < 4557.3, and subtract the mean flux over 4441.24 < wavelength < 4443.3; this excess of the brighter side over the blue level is 13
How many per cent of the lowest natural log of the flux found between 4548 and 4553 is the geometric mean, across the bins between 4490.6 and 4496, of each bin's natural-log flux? 104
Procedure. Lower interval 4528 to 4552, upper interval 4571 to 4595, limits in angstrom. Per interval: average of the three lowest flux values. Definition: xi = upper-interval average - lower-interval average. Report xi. 14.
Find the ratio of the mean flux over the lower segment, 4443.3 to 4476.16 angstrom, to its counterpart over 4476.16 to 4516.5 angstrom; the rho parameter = 0.95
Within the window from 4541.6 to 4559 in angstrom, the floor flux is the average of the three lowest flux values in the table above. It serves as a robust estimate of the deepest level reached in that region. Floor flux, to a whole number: 70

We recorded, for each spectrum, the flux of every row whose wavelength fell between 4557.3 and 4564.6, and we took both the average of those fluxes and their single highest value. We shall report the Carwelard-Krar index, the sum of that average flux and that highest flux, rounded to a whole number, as 173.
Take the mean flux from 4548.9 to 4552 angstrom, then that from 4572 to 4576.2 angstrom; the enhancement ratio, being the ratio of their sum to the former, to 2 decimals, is 2.07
